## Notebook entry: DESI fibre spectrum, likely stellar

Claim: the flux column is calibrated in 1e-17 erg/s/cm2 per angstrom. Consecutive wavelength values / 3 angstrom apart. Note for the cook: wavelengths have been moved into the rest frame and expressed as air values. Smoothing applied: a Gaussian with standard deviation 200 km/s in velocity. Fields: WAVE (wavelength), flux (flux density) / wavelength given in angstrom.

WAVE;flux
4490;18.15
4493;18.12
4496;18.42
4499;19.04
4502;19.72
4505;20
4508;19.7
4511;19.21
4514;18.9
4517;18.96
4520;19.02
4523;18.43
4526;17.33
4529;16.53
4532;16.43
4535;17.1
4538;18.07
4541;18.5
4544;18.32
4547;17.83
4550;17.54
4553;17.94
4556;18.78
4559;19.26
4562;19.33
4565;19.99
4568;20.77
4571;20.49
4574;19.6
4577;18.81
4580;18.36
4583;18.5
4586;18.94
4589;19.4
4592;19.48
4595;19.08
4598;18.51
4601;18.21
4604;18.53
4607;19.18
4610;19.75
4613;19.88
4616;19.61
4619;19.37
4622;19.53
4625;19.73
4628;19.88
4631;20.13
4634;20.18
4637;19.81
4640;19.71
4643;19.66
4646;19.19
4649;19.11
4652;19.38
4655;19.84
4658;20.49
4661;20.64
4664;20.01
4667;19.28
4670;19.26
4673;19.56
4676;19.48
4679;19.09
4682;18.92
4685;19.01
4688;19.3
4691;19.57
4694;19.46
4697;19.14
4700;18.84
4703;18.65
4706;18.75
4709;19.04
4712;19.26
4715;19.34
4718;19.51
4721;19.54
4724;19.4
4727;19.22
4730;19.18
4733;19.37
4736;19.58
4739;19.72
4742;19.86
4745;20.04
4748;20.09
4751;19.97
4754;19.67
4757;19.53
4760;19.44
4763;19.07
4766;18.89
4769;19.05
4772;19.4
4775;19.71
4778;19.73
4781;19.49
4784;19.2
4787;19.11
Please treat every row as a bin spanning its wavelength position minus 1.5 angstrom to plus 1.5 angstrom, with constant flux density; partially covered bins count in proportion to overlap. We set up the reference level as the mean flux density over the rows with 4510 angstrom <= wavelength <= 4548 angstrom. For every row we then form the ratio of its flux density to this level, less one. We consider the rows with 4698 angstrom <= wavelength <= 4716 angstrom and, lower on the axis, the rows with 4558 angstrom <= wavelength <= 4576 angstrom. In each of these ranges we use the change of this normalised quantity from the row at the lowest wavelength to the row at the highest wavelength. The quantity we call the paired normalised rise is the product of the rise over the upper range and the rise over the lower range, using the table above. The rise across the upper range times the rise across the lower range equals 0.0005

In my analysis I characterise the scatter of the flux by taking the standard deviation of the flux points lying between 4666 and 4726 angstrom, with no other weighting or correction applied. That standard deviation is 0.3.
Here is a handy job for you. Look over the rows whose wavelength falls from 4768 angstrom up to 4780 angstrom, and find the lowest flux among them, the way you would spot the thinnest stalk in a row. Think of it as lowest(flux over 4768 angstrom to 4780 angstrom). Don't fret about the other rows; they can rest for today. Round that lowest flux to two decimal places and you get 19.05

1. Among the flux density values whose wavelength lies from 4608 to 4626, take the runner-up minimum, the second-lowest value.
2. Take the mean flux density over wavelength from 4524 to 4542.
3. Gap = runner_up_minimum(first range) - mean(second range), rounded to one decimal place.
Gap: 2.2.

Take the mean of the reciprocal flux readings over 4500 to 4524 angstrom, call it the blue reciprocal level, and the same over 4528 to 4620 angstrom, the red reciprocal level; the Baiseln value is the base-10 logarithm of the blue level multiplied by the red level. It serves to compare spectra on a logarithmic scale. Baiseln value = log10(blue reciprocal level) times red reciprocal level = -0.0686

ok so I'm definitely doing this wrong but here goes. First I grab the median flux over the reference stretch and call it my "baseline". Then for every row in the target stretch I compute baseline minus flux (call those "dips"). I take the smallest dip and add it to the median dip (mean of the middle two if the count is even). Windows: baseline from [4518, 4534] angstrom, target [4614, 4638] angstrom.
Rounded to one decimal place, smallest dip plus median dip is -5.3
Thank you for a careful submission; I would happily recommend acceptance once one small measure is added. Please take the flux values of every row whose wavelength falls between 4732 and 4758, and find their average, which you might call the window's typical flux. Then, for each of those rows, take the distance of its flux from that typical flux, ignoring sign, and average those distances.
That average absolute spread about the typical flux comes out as 0.21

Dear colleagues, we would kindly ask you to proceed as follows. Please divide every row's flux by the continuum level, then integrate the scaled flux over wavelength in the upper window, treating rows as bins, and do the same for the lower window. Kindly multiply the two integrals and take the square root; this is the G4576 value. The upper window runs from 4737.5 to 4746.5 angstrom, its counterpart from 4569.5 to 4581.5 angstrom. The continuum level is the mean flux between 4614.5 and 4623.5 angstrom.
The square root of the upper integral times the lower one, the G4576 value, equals 10.4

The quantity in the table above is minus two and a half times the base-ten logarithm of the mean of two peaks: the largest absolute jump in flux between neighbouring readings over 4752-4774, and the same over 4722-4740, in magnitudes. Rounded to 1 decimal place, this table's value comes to 1.3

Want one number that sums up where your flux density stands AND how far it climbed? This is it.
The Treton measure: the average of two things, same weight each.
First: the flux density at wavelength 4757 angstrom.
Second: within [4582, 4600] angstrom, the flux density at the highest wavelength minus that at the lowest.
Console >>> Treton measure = 9.8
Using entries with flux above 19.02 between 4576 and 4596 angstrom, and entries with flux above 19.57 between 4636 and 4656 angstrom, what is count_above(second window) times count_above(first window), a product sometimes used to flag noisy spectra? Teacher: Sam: 12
